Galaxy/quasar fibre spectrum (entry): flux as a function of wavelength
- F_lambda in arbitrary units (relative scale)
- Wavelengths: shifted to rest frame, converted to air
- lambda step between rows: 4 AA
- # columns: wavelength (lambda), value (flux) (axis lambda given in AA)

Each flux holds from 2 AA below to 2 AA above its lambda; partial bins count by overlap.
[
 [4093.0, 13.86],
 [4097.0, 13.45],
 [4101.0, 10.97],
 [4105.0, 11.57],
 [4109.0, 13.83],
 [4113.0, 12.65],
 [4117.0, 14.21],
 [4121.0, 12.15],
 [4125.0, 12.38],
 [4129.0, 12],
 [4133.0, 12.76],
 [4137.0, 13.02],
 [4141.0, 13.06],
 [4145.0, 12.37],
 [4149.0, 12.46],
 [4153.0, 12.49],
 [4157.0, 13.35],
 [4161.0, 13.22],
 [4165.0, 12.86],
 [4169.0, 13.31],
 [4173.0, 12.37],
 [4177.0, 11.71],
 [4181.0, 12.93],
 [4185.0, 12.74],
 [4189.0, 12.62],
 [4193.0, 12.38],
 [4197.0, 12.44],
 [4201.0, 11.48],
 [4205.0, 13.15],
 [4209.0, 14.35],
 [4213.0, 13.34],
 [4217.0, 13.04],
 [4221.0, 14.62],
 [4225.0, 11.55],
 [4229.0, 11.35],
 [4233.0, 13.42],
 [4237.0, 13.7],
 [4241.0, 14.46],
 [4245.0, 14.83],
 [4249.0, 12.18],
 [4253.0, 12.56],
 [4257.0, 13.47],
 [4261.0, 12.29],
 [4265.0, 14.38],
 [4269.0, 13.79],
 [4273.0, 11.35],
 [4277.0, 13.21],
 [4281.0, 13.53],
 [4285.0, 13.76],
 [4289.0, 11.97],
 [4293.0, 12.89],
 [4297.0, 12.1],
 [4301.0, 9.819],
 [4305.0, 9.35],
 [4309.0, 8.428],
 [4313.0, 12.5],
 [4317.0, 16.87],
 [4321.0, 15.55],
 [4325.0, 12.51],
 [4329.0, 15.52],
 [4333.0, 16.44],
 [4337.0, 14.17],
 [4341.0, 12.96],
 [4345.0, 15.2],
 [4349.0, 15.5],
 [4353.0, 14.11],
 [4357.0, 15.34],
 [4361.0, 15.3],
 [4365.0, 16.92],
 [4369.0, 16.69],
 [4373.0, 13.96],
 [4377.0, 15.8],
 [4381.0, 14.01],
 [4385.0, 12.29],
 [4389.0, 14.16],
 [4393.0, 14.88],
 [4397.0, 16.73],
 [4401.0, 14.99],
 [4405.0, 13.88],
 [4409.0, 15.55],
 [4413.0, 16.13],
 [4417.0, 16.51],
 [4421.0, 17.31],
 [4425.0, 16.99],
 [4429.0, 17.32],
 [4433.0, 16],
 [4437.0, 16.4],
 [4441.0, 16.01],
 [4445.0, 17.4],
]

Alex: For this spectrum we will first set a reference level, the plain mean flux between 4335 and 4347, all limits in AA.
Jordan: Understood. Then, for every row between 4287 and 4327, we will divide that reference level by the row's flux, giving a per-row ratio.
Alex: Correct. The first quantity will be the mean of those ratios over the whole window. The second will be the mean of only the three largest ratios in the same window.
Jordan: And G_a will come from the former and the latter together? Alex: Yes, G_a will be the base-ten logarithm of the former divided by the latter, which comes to -0.11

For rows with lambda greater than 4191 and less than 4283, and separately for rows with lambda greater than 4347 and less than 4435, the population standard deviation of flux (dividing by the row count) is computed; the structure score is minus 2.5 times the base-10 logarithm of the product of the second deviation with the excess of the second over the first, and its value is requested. 1.2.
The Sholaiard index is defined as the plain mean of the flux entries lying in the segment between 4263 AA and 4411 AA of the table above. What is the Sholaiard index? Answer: 14.0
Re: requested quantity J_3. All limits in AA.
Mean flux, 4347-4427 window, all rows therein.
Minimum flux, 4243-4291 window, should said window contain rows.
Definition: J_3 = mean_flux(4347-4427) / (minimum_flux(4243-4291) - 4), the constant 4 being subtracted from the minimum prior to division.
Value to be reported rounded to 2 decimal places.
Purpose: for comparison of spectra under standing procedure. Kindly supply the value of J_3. 2.09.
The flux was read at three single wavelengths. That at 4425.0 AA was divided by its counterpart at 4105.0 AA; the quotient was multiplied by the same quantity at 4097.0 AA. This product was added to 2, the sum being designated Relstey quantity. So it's 22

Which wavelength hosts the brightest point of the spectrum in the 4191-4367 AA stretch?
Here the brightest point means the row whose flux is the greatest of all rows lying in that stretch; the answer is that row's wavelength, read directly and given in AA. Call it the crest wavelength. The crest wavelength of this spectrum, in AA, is 4365.0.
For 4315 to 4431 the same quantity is 4429.0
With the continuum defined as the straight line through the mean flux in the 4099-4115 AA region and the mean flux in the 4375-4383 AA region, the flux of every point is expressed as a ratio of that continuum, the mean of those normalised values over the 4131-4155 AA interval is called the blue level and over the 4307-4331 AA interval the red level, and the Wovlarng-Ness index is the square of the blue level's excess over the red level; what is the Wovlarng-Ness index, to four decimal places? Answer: 0.0037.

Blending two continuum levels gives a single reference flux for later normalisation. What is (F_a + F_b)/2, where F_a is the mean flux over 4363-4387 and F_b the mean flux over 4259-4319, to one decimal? 13.7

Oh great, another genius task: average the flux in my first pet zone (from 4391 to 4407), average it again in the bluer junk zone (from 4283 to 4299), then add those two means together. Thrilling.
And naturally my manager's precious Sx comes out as 27.8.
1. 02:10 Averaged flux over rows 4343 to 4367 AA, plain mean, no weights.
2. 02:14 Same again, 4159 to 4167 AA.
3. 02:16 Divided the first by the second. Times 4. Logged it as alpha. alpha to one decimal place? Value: 4.7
